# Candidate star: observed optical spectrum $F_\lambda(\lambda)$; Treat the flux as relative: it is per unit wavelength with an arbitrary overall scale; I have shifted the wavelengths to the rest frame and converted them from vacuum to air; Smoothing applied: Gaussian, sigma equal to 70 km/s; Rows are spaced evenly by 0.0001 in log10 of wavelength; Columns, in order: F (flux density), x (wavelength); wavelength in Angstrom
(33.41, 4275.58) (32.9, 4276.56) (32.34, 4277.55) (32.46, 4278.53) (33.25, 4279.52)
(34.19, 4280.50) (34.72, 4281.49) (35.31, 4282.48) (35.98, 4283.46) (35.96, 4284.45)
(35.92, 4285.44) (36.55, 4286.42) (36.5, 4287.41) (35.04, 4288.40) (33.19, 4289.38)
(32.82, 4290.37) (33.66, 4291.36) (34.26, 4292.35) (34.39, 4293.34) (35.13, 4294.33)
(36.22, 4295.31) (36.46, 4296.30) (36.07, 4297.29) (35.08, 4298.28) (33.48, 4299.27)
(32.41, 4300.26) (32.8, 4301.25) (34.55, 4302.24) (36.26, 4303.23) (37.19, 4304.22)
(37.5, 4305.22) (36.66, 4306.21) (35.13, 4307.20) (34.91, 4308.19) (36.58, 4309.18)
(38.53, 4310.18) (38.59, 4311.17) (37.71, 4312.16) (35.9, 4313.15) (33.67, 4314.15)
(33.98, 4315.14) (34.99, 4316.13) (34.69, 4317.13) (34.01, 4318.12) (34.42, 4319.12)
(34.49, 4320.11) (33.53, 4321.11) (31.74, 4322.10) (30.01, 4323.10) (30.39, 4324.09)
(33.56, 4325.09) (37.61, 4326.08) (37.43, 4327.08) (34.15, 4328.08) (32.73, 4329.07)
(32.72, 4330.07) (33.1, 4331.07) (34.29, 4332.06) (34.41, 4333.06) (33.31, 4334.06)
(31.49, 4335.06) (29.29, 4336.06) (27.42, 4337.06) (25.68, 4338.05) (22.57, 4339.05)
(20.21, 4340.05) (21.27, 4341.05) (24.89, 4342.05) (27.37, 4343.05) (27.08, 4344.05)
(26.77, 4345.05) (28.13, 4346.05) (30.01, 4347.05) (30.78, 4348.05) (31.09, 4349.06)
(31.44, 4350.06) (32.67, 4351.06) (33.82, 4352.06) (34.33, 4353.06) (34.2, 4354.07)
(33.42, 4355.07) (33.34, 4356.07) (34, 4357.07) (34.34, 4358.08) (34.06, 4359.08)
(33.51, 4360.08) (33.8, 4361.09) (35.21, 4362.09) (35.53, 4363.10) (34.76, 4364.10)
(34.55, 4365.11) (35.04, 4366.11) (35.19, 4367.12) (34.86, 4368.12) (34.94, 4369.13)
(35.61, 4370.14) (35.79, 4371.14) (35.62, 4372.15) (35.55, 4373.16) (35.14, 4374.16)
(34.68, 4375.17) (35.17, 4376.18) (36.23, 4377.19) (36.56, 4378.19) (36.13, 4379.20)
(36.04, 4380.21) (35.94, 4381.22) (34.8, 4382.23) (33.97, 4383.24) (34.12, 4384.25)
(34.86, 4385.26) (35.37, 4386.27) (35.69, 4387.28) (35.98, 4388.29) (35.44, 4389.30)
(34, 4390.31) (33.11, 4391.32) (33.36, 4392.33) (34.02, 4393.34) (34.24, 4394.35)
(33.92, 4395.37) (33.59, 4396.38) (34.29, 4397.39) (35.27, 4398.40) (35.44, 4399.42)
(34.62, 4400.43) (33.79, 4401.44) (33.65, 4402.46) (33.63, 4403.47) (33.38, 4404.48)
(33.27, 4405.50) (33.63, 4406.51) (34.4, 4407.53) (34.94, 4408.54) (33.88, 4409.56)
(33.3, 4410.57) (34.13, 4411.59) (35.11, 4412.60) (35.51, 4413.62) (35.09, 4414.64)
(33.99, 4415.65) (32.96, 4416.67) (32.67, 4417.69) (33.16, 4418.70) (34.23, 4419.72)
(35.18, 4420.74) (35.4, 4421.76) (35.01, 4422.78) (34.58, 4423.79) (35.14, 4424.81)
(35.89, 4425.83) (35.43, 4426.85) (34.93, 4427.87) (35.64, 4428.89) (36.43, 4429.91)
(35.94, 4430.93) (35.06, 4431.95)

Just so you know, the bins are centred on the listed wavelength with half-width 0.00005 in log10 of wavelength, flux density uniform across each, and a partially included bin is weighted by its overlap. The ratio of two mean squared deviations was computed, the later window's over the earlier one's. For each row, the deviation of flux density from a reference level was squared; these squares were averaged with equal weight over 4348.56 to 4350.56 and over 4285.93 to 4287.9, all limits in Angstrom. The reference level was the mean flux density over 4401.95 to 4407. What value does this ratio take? 0.6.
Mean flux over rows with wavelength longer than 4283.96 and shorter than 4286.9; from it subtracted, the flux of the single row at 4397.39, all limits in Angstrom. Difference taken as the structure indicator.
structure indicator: 1.9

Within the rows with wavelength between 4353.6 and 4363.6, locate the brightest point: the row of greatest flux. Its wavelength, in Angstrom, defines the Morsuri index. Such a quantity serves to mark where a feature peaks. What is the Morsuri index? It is 4363.10 Angstrom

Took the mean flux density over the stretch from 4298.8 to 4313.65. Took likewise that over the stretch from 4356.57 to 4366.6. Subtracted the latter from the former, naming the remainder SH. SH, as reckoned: 1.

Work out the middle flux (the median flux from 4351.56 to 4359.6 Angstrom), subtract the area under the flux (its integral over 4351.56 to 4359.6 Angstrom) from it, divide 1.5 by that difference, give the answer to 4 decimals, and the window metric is -0.0063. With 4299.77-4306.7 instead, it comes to -0.0072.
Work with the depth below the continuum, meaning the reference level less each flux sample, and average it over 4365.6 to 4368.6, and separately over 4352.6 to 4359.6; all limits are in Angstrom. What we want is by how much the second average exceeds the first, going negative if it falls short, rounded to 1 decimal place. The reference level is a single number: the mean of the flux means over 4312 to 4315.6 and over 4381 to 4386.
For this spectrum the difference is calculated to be 1.1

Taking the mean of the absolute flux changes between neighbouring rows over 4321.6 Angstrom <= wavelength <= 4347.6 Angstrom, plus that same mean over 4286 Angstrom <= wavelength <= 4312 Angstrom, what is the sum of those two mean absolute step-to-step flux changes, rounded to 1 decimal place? 2.6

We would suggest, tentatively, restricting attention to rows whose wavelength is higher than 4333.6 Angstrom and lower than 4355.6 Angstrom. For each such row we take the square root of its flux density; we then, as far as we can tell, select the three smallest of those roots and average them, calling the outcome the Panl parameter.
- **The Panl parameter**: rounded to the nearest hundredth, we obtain 4.62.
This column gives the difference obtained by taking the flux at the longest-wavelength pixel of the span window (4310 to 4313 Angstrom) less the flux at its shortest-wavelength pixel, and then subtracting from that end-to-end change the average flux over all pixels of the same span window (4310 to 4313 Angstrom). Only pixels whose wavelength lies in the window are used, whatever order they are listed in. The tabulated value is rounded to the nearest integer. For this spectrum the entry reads -39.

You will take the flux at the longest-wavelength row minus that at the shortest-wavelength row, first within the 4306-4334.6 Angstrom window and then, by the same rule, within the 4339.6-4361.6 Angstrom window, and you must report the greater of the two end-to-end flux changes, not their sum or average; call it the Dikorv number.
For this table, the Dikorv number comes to 13.6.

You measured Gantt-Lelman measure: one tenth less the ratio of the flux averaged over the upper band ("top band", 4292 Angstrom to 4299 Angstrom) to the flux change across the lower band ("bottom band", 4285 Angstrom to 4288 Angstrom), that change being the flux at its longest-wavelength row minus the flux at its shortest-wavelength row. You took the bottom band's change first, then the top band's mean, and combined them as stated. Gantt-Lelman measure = -61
